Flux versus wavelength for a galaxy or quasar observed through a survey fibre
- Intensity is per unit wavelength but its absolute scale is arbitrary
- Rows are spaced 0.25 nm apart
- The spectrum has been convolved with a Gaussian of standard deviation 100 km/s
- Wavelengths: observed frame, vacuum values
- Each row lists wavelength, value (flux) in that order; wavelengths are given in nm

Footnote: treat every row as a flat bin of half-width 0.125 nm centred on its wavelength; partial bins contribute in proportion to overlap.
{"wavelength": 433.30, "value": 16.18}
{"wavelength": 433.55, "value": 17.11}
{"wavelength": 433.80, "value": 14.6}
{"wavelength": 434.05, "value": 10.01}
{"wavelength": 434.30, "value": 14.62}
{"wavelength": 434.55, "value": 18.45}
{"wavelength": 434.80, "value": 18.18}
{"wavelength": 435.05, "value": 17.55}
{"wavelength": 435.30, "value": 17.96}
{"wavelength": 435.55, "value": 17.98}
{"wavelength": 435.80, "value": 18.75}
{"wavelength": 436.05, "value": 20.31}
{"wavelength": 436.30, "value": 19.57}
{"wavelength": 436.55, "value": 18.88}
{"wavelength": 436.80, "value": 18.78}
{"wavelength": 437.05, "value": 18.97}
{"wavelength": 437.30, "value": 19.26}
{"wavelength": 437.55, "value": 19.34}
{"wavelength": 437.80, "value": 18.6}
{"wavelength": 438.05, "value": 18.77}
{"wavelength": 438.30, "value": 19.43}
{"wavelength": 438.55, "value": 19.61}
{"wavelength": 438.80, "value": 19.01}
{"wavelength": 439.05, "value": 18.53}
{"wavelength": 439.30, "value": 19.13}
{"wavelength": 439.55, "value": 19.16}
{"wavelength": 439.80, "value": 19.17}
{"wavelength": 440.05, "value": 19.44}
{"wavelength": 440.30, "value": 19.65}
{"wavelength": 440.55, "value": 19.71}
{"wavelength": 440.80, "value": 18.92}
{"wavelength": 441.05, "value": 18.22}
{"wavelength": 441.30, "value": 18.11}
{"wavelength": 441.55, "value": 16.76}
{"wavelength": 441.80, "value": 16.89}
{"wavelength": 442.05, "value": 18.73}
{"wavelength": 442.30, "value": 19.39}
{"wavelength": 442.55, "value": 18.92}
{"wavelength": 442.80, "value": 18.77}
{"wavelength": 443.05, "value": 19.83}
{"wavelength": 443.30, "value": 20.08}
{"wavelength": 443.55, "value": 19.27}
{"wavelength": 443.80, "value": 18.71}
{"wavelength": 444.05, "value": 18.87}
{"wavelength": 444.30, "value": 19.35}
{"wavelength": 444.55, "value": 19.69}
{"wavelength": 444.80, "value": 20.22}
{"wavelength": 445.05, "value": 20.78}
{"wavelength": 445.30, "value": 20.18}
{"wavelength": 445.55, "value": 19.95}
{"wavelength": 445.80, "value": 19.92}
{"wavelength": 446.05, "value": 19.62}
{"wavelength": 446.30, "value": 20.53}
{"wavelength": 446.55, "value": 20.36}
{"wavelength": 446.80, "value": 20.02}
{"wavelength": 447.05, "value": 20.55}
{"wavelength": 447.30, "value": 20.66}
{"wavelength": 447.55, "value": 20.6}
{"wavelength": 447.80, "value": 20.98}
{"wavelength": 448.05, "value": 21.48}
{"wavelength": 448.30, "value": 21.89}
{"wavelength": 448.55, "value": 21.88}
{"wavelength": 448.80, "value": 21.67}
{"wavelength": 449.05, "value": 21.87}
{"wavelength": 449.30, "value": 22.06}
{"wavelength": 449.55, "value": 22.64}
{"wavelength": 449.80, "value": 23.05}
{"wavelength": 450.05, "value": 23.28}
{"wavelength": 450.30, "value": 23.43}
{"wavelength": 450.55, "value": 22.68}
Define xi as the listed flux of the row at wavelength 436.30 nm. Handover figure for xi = 19.57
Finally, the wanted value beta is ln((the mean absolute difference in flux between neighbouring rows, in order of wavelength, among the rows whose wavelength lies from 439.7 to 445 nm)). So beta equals -0.6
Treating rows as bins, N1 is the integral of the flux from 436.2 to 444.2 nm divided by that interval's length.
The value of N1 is 19.0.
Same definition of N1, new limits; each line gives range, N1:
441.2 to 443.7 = 18.7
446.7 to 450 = 21.5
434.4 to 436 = 18.2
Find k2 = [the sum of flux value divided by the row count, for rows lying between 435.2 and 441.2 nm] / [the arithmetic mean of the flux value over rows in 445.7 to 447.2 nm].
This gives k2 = 0.94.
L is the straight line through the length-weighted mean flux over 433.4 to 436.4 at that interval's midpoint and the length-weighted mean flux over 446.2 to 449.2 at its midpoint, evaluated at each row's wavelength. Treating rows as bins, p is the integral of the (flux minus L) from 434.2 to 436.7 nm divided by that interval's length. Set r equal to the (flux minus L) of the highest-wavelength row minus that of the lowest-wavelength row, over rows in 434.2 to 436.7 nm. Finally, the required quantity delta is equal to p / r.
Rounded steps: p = 1.03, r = 3.6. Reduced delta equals 0.29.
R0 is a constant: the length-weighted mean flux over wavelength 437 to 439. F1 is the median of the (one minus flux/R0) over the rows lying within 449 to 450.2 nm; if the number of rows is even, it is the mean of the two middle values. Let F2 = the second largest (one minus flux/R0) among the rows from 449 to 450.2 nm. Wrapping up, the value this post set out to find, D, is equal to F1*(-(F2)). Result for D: -0.029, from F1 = -0.18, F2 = -0.15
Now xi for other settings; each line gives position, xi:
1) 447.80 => 20.98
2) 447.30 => 20.66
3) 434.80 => 18.18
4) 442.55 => 18.92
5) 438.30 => 19.43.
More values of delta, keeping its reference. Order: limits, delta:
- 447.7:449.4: 0.61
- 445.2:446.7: 1.99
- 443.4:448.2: -0.45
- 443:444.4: 0.55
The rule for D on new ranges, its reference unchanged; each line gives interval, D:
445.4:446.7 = -0.002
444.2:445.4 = -0.002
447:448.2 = -0.006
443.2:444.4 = 0.000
